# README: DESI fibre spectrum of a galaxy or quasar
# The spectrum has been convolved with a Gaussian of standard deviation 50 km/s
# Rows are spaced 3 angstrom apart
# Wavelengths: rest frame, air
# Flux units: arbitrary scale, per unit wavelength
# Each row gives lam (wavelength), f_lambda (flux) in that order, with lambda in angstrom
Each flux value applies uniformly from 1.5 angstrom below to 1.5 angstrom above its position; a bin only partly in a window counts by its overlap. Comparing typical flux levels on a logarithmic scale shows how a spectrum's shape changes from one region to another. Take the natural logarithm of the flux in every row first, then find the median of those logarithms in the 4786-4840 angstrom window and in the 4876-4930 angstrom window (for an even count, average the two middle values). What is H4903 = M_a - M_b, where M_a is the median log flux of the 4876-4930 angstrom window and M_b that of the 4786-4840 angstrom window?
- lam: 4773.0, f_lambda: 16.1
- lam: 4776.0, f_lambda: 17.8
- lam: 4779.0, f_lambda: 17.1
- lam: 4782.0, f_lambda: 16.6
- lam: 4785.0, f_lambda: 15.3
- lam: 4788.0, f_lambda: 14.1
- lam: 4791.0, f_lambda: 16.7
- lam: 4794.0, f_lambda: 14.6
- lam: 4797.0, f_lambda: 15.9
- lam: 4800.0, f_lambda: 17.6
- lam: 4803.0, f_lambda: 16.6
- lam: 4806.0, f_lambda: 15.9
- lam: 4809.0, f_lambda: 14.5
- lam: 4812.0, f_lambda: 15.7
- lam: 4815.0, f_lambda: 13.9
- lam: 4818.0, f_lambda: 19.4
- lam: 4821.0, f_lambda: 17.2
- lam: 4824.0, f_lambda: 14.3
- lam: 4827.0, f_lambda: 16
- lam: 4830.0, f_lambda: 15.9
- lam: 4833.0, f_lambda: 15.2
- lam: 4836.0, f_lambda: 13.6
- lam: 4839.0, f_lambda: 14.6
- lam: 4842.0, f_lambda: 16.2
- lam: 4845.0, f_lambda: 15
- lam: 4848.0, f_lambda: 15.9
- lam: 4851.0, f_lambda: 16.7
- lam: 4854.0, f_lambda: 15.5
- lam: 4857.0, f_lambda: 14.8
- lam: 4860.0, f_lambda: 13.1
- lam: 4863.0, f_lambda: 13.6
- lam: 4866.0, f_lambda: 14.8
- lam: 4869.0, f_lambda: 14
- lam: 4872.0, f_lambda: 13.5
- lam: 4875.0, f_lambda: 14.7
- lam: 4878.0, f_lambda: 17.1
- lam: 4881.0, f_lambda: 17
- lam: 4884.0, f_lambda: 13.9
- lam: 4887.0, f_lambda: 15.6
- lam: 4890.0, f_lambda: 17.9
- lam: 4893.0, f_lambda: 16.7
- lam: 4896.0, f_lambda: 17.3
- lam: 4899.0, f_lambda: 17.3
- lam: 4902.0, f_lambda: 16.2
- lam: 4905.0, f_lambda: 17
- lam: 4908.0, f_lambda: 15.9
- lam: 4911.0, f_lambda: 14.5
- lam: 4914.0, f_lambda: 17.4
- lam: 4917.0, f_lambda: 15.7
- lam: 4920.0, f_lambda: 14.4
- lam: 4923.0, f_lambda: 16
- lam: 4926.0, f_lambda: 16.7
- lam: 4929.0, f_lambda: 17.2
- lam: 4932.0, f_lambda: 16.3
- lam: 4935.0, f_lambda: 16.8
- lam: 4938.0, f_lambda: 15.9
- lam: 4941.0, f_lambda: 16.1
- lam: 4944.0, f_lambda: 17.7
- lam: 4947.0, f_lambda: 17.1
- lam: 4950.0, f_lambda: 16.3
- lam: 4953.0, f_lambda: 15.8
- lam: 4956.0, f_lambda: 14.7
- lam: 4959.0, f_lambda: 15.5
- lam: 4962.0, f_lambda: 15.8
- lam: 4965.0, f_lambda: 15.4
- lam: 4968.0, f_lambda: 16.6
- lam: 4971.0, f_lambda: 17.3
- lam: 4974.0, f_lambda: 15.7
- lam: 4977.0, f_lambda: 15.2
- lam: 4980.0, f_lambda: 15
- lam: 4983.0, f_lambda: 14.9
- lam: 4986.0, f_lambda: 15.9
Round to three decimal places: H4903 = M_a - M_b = 0.055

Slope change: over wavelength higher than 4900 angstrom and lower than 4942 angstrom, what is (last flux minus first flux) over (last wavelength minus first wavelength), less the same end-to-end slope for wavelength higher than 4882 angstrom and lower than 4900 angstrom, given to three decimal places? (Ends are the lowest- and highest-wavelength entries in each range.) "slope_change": -0.229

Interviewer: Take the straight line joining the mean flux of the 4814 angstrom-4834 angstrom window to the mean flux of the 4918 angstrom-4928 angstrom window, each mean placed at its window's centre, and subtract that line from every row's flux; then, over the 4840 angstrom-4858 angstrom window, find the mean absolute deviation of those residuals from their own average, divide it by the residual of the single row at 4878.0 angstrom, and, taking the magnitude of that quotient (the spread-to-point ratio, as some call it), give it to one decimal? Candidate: 0.5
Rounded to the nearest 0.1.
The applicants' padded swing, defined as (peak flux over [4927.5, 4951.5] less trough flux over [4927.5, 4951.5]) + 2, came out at 3.8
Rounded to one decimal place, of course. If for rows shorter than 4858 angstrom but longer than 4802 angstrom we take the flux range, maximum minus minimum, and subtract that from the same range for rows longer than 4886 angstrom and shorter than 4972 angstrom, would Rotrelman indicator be -2.3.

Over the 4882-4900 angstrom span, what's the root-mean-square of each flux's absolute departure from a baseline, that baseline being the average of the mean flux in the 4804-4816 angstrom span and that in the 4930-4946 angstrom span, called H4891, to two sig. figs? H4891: 1.5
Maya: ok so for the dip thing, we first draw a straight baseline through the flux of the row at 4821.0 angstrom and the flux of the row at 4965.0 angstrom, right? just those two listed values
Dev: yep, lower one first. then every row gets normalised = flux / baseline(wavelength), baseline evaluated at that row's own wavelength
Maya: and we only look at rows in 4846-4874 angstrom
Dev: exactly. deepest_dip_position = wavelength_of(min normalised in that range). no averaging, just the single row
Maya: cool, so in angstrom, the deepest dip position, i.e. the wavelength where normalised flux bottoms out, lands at 4860.0 angstrom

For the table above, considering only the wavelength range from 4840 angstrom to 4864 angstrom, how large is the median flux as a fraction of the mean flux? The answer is 1.01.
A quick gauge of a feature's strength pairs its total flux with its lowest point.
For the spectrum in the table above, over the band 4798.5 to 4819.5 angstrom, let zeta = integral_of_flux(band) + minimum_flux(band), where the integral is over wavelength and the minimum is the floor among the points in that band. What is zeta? 355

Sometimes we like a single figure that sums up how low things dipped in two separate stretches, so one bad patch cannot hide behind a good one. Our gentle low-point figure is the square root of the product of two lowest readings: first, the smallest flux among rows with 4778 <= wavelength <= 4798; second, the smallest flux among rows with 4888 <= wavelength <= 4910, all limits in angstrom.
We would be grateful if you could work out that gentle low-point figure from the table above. 15.0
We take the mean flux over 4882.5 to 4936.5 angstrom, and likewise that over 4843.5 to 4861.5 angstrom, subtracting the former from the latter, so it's -1.1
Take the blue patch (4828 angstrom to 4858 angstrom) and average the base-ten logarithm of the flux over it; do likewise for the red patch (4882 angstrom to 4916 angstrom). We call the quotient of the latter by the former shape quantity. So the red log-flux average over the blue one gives 1.02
